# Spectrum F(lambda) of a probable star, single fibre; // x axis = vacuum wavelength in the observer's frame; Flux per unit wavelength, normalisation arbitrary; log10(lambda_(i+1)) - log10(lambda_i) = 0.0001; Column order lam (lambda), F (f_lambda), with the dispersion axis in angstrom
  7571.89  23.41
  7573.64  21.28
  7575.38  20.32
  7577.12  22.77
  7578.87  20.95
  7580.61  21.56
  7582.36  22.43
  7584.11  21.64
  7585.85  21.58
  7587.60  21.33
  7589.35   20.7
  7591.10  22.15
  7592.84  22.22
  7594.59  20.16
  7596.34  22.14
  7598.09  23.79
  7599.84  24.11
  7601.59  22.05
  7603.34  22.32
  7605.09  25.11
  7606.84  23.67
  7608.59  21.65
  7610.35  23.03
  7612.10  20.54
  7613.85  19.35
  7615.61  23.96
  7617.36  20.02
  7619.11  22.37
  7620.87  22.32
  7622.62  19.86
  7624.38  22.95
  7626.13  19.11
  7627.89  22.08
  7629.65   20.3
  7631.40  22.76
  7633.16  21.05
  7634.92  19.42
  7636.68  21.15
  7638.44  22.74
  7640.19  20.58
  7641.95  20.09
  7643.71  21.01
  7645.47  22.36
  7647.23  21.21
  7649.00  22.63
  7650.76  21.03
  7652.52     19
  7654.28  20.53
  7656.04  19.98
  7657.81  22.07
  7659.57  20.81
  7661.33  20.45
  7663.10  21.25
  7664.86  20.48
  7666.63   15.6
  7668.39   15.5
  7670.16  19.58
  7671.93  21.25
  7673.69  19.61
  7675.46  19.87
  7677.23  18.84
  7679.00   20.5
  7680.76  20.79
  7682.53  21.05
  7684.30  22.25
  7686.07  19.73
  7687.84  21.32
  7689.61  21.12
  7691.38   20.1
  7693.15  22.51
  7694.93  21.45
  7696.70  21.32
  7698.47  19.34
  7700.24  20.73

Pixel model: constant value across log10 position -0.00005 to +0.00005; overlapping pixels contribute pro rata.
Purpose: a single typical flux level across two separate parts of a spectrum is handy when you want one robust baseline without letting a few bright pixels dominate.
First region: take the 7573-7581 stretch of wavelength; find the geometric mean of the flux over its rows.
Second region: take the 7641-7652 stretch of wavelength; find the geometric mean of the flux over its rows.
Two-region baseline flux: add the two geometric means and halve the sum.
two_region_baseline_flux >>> 21.37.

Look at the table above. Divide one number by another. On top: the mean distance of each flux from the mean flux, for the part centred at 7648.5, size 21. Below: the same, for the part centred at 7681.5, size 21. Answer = 1.2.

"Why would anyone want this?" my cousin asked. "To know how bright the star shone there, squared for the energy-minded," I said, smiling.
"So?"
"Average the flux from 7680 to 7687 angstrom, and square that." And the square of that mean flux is 439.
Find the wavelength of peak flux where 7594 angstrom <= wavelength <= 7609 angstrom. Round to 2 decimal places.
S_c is 7605.09 angstrom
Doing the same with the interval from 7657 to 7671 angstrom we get 7657.81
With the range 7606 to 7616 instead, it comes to 7615.61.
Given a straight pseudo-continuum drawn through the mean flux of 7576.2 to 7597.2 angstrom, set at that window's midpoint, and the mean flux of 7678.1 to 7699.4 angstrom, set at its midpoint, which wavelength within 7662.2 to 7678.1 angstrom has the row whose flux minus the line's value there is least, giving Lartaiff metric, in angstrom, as 7668.39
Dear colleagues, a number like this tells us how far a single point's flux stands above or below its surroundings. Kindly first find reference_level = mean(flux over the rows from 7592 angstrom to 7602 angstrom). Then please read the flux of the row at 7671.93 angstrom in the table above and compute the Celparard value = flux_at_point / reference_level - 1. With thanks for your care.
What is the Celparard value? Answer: -0.05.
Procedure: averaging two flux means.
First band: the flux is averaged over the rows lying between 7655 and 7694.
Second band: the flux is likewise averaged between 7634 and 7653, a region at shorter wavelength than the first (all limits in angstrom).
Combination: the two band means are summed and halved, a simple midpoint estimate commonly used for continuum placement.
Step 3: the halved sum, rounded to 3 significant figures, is 20.6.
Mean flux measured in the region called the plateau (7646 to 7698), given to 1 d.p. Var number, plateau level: 20.4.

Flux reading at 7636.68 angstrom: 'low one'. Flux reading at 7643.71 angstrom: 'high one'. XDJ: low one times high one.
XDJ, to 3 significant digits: 444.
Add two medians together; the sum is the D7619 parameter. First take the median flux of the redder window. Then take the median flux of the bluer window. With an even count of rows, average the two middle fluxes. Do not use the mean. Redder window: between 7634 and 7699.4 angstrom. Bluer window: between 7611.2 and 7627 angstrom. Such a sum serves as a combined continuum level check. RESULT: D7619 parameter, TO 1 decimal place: 41.3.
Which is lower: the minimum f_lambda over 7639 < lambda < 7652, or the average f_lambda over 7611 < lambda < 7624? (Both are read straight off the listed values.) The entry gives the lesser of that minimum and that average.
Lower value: 20.1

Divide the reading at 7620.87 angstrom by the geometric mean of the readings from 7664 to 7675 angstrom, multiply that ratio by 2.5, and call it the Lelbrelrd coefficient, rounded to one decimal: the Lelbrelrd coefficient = 3.0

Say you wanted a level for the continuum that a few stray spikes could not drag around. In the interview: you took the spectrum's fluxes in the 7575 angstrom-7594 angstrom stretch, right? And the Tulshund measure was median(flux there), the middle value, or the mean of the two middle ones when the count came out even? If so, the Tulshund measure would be 21.6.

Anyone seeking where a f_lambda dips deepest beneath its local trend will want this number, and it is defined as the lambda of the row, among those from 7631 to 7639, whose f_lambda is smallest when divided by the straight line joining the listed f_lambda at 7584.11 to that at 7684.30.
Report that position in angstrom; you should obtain 7634.92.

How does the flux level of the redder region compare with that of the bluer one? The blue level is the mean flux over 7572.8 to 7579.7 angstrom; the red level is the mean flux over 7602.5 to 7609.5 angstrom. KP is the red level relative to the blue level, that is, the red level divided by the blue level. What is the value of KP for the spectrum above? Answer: 1.09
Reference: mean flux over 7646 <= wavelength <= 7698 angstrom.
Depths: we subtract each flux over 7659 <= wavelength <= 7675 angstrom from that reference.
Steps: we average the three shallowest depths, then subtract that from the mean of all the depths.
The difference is 1.7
